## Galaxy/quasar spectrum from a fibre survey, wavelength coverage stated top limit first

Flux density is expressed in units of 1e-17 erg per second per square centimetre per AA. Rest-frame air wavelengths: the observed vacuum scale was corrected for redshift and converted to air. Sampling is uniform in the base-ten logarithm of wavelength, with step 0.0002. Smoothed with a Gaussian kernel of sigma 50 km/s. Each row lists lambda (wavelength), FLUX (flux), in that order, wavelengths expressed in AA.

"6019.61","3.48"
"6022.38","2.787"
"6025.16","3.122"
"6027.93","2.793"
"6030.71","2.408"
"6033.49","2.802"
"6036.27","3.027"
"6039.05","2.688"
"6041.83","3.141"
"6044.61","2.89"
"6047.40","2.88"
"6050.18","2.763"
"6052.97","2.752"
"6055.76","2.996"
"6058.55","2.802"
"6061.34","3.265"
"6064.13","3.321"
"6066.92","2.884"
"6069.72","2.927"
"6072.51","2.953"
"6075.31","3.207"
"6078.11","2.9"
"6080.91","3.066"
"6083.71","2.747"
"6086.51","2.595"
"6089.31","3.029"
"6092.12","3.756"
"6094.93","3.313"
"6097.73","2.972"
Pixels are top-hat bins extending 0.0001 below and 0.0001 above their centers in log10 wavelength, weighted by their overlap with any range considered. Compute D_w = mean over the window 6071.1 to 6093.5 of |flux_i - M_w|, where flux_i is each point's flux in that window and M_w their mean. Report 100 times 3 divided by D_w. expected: 1285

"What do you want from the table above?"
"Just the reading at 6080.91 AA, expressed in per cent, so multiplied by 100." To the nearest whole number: 307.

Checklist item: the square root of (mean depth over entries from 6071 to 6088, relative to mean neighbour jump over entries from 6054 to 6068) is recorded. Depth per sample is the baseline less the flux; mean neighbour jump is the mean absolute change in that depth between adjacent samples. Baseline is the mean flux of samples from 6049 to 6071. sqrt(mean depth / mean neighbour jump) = 0.43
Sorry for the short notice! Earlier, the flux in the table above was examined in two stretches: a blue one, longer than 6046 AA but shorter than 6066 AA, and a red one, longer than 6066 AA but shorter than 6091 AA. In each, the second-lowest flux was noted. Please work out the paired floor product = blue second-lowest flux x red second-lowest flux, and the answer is 7.59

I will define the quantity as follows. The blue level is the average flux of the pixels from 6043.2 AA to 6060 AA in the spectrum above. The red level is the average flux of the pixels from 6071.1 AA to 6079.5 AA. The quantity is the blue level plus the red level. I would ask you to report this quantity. 5.87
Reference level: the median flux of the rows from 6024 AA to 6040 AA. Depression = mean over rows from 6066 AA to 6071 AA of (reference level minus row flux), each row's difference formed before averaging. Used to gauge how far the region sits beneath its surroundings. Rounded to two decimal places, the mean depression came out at -0.11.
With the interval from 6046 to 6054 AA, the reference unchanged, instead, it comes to 0.00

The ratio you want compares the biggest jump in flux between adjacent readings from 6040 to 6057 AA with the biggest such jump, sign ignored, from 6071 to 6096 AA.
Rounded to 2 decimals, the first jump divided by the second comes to 0.35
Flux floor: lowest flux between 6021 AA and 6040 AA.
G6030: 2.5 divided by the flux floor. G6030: 1.04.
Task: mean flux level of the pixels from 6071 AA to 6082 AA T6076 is 3.03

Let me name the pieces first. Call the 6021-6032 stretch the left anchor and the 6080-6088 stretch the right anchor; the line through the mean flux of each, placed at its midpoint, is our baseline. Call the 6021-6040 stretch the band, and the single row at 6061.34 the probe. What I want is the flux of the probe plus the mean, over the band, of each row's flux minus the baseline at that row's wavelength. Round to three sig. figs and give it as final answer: 3.29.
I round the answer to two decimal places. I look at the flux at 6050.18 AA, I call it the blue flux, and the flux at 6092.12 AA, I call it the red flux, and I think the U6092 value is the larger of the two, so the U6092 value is 3.76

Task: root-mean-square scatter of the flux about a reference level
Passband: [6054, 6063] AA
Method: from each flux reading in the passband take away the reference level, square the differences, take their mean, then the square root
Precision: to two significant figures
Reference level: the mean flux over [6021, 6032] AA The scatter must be 0.31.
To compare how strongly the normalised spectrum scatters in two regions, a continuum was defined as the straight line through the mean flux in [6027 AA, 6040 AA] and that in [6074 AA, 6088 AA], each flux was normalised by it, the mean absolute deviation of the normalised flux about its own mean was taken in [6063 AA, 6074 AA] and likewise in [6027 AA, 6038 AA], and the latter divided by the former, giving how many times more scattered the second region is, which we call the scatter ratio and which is 1.1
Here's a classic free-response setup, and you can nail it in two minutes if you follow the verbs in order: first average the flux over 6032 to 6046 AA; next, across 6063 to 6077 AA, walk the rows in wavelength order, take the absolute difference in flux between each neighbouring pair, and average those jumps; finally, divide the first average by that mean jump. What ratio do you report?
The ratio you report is 15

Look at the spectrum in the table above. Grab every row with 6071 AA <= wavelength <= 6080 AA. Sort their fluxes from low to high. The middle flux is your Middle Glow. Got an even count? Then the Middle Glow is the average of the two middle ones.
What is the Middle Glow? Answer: 2.95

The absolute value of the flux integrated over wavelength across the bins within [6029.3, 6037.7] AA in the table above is 23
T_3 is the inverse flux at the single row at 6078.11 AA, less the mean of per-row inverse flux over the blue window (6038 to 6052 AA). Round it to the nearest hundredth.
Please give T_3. 0.00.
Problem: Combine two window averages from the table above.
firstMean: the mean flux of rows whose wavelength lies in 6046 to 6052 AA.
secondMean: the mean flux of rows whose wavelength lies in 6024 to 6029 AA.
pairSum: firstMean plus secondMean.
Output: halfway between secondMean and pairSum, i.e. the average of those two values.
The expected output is 4.37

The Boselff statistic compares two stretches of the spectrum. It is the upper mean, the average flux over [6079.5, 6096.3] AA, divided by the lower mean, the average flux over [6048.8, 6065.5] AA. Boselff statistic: 1.03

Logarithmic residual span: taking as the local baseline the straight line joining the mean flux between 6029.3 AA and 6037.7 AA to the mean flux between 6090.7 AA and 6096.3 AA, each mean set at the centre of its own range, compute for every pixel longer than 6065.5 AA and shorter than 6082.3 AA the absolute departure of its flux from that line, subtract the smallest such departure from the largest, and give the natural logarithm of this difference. -1.1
